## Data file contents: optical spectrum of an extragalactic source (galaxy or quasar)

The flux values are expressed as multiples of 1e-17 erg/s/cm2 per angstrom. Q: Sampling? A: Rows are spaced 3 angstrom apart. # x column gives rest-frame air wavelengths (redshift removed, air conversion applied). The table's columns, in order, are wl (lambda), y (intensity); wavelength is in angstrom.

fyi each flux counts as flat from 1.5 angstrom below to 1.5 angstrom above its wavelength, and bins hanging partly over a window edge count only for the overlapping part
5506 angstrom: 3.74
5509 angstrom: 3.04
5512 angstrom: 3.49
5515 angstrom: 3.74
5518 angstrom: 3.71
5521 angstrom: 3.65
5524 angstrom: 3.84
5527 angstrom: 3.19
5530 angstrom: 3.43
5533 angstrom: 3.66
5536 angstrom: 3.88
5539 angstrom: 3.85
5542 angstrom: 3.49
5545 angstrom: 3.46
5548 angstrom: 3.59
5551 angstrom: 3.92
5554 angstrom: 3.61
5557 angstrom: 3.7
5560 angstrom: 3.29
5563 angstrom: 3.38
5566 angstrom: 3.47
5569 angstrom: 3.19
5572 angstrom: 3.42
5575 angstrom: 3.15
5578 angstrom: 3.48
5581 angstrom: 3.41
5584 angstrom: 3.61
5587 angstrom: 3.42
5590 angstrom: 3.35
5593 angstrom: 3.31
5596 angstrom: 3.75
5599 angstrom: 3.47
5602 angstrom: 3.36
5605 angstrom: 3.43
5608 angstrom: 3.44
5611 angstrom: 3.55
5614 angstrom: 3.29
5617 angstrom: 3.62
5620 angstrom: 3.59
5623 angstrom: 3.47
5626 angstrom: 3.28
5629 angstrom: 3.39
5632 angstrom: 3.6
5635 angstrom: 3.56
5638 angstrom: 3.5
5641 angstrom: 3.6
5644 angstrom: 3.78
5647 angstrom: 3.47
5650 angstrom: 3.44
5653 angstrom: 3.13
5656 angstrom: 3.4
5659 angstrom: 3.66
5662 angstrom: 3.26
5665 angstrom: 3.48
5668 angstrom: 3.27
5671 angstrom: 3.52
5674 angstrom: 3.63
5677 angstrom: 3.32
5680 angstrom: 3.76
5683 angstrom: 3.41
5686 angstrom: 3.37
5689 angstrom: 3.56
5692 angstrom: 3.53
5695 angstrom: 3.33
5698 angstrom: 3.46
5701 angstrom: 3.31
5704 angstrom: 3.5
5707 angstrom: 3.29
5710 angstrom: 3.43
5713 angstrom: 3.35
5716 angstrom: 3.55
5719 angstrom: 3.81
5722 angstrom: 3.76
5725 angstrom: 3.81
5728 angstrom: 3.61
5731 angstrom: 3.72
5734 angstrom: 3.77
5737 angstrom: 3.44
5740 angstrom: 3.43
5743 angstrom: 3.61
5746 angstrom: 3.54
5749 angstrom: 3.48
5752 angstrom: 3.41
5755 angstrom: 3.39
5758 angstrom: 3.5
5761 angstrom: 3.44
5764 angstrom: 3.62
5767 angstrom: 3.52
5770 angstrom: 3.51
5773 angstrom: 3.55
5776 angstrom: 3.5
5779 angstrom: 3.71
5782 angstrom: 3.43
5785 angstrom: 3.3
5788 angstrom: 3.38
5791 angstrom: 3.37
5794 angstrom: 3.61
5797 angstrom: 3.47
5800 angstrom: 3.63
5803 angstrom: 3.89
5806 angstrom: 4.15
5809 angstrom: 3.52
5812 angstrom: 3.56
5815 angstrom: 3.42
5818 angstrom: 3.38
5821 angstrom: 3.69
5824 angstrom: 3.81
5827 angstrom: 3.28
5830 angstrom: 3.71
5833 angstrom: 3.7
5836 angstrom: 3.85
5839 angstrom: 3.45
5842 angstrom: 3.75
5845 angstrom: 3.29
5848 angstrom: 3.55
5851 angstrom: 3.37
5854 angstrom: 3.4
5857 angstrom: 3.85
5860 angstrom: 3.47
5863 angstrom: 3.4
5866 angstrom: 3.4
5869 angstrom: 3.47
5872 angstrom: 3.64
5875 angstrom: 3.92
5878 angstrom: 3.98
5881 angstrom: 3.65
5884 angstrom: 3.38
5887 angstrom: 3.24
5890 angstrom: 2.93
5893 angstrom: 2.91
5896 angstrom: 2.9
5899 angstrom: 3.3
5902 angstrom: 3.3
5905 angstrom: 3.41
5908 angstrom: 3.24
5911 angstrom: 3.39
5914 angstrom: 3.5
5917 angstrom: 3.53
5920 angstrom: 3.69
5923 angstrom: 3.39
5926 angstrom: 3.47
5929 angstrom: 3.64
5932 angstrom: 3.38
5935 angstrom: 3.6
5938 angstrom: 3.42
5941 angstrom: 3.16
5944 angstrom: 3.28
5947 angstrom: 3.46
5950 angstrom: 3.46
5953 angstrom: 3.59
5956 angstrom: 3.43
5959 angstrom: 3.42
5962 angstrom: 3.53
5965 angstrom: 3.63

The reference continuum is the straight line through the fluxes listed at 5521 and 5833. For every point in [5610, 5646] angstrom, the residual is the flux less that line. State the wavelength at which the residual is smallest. 5626 angstrom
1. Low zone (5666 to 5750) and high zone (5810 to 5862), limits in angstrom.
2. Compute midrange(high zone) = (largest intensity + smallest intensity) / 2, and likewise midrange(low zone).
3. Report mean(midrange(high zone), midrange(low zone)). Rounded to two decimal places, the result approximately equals 3.55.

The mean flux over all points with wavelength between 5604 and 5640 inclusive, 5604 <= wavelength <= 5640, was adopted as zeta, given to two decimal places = 3.48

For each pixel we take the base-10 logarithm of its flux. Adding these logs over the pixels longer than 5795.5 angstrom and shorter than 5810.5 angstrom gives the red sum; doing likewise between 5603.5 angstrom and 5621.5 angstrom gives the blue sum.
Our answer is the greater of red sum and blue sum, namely 3.25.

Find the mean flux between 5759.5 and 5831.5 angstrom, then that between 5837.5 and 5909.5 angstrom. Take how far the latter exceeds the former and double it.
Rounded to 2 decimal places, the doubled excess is -0.27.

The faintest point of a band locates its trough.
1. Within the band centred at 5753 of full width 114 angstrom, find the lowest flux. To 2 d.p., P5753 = 3.29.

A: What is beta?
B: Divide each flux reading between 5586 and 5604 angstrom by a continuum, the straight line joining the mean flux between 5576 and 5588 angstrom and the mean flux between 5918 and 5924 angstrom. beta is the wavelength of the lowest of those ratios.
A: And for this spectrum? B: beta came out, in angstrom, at 5593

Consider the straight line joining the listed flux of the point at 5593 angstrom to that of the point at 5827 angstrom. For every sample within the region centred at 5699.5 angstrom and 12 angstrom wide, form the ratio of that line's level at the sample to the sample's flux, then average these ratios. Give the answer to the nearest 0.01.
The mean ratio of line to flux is 0.97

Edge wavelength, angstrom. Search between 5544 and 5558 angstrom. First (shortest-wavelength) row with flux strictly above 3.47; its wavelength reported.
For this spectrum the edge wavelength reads 5548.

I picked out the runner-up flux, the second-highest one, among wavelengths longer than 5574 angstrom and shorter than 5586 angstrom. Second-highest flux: 3.48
